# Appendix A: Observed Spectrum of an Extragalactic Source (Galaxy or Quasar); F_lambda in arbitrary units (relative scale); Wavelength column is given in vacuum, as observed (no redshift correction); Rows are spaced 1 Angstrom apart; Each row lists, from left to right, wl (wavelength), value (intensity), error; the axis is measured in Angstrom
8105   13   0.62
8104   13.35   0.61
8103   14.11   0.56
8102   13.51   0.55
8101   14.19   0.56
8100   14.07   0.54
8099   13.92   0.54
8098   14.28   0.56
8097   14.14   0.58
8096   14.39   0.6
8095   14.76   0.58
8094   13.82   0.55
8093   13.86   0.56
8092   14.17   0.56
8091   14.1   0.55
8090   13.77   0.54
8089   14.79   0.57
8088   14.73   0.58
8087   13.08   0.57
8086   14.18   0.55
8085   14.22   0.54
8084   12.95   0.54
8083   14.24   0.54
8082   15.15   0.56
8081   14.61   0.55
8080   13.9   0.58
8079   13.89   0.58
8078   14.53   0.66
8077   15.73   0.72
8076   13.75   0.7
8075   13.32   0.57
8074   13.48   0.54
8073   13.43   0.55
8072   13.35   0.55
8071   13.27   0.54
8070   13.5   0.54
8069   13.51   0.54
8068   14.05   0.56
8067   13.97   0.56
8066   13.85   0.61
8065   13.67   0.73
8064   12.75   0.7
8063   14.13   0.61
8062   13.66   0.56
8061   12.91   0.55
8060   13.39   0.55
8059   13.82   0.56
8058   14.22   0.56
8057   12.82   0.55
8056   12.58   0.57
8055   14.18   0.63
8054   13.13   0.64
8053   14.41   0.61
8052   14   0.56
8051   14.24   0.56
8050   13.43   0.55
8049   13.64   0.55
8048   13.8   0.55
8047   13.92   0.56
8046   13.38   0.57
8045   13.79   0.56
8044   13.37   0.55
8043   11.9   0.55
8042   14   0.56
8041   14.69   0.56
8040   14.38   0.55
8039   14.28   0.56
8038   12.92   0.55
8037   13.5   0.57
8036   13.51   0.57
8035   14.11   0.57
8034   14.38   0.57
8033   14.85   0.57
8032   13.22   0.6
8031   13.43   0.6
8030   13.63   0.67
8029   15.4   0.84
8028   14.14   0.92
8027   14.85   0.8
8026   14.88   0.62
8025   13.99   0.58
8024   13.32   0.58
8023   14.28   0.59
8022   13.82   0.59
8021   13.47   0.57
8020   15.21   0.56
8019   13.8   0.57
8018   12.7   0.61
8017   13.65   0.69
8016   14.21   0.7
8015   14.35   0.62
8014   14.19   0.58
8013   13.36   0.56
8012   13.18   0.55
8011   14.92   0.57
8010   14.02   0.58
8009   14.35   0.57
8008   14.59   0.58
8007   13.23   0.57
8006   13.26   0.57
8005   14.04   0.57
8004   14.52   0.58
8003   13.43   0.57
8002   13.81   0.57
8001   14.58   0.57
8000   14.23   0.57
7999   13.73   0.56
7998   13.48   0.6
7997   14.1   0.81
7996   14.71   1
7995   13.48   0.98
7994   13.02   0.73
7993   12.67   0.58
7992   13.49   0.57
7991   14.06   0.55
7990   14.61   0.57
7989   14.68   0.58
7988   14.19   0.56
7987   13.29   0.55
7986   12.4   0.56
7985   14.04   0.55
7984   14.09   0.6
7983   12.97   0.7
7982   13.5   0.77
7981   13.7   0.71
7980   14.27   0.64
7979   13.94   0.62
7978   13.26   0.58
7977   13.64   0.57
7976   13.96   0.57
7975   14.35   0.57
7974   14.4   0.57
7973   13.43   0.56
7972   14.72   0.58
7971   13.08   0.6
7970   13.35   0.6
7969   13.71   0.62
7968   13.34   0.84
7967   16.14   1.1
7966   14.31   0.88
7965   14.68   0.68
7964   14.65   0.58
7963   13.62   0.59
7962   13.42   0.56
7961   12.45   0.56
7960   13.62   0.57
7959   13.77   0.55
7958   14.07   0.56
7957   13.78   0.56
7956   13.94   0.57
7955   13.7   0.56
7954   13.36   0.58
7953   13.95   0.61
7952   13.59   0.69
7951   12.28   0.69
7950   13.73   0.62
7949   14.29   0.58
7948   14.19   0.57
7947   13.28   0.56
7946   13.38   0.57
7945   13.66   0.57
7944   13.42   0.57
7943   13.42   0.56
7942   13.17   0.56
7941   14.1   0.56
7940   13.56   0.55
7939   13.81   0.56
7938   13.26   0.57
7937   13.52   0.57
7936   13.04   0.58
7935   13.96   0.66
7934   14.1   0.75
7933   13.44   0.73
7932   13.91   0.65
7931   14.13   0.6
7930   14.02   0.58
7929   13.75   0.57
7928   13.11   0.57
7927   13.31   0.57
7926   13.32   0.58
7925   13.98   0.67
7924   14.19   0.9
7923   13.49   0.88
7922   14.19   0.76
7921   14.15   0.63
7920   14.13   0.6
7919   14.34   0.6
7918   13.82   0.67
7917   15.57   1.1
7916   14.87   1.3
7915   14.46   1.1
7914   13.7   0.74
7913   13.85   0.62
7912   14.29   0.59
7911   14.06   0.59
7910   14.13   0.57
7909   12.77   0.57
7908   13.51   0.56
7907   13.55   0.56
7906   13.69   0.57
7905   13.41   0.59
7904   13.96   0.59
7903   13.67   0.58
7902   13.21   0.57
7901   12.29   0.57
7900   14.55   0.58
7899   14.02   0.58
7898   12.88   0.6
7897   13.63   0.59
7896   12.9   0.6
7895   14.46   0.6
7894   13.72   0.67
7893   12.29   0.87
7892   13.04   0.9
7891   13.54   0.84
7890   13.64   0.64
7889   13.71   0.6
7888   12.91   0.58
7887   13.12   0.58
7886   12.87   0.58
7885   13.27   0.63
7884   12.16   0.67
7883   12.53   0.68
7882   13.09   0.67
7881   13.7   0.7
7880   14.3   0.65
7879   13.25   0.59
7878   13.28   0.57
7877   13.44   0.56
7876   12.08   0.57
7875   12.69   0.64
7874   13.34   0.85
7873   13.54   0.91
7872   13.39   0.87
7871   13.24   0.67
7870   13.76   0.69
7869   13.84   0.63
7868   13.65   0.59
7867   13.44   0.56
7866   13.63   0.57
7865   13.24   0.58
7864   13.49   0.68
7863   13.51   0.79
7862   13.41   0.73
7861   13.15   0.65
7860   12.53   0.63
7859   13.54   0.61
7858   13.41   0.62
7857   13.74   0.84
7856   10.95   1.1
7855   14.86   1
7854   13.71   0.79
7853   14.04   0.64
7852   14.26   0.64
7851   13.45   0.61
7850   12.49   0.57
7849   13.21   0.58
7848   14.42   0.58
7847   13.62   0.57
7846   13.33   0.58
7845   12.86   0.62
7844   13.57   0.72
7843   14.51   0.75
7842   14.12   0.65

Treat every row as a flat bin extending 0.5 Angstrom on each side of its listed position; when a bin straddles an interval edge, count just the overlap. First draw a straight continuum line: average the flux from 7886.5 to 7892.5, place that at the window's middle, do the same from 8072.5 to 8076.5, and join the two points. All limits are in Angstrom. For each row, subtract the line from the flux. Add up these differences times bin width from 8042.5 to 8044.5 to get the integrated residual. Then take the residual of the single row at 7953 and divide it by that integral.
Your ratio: -0.3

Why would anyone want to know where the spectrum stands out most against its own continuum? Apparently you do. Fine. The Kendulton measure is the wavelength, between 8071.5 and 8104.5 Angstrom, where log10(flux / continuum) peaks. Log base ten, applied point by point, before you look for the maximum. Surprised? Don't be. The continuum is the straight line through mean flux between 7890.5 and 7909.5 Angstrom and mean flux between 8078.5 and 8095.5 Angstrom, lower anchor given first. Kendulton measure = 8077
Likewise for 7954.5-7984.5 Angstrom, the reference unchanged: 7967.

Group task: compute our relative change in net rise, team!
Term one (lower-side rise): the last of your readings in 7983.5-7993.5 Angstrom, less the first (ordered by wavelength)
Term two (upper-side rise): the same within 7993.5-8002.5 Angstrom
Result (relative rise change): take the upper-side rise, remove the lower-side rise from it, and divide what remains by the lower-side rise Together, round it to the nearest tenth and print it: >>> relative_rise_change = -1.6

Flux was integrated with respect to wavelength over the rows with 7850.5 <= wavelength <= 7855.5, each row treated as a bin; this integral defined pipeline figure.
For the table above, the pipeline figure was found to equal 70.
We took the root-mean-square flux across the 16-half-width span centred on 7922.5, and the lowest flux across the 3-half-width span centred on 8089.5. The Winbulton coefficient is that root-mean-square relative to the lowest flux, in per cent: 106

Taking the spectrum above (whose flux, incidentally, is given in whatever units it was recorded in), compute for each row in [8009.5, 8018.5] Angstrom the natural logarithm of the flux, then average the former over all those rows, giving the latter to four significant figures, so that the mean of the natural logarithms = 2.627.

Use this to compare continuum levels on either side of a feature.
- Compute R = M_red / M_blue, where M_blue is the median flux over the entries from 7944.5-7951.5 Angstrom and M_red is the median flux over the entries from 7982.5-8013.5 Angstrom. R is 1.03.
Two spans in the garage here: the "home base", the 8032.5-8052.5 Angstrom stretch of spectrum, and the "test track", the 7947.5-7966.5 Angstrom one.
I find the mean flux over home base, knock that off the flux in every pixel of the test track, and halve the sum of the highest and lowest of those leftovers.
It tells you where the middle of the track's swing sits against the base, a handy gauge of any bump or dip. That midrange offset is -0.32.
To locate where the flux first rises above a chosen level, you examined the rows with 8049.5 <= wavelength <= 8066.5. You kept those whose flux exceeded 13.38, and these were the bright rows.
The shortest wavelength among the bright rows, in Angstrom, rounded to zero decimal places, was 8050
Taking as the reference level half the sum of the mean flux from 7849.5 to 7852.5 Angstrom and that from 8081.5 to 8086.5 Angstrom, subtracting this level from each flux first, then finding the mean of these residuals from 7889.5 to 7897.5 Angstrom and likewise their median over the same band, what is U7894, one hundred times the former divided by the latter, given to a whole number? 197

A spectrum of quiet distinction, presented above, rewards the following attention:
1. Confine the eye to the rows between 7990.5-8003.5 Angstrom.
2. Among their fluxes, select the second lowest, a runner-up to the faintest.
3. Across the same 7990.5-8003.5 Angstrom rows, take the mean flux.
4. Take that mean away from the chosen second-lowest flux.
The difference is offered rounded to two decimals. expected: -0.73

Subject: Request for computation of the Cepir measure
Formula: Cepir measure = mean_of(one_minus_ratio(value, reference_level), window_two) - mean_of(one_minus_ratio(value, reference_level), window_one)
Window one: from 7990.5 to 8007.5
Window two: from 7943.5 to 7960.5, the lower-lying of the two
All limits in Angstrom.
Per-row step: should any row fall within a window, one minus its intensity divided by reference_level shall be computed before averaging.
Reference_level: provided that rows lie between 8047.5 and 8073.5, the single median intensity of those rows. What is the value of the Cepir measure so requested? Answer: 0.01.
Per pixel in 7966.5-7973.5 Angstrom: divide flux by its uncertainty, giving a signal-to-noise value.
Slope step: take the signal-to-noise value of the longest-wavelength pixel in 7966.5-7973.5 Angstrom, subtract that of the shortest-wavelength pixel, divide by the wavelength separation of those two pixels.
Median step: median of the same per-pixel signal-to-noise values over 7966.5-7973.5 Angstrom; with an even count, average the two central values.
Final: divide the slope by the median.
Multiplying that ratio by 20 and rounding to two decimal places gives 1.40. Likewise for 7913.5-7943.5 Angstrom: 0.17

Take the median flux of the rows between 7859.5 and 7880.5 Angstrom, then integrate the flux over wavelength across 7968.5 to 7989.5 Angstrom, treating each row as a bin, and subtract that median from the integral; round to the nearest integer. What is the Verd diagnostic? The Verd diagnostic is 276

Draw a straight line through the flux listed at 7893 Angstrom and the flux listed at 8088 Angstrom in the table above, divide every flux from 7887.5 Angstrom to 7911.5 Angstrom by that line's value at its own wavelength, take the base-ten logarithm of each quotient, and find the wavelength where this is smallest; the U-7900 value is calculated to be 7901 Angstrom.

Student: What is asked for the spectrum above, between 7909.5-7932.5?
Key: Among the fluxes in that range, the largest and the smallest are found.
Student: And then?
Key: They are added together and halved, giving 14.3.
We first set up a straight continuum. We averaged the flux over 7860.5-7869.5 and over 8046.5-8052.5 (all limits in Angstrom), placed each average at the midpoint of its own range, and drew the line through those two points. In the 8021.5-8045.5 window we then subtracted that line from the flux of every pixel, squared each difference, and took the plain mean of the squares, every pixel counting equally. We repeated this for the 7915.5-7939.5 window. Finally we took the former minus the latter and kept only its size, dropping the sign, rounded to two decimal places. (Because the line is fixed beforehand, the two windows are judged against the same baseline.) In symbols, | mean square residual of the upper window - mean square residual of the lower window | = 0.17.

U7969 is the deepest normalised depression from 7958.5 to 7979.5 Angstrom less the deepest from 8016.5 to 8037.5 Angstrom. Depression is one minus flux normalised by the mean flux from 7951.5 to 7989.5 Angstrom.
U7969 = 0.0181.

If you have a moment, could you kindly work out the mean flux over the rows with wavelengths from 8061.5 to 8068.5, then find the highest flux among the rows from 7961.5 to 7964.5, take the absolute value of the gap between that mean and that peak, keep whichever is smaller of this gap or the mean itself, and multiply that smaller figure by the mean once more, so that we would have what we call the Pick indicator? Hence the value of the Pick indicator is 13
